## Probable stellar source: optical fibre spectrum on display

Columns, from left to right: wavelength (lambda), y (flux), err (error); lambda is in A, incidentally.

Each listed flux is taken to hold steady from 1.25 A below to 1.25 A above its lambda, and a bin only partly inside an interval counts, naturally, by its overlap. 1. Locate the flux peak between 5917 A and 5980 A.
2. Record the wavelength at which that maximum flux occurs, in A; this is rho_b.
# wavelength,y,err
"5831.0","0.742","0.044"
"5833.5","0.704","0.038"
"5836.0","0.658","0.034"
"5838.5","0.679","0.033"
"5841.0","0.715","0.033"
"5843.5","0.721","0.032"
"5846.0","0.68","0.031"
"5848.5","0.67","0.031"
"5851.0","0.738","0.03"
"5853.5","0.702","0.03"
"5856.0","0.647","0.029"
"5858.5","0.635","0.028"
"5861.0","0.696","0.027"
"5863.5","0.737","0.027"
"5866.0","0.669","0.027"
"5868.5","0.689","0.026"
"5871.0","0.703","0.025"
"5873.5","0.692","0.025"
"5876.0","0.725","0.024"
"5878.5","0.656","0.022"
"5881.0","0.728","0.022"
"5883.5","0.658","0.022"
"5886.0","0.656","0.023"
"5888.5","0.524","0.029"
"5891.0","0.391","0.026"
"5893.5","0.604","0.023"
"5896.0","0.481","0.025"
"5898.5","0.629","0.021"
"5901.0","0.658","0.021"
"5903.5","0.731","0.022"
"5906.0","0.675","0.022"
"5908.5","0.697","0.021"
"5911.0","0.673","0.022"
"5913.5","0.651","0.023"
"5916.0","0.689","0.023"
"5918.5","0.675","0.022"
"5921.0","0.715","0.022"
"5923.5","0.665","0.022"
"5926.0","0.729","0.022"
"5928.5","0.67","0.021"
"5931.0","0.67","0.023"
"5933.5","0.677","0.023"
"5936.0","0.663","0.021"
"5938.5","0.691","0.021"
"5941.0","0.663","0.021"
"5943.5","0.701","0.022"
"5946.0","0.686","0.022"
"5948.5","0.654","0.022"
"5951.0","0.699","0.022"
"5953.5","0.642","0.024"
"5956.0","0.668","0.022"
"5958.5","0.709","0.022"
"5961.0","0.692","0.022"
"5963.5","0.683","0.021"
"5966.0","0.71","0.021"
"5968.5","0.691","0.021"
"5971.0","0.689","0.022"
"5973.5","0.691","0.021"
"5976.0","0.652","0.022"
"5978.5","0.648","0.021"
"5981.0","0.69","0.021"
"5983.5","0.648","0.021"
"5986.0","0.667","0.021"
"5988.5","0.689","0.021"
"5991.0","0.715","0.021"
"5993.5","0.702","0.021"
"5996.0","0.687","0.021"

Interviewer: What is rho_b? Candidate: 5926.0 A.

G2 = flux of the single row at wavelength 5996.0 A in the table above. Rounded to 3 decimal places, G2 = 0.687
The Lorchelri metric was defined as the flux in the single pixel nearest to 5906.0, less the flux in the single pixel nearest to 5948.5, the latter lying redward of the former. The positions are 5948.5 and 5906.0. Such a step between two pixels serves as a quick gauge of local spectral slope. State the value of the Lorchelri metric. 0.021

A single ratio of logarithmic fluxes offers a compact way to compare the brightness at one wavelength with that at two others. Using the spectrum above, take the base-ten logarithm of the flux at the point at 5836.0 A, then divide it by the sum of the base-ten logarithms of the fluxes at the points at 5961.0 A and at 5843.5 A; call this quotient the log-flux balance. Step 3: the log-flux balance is 0.60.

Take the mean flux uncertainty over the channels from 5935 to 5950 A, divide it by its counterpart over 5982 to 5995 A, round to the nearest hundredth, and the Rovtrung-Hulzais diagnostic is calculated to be 1.02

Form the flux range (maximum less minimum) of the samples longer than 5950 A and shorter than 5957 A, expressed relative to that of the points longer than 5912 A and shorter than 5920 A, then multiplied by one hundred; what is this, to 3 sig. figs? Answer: 150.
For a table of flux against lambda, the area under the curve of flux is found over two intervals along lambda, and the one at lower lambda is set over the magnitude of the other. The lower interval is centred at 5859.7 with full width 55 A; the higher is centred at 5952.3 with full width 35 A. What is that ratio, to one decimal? 1.6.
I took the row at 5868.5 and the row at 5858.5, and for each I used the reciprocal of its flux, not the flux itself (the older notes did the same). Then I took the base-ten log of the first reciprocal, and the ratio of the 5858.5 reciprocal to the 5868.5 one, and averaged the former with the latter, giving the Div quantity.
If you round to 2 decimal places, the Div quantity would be 0.62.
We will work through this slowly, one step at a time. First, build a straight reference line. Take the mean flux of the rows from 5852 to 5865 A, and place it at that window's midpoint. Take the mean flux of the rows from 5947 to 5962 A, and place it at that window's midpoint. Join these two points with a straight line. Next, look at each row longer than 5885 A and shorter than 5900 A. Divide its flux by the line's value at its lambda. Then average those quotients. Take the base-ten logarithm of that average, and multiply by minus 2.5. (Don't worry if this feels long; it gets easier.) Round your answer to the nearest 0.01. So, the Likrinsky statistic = 0.24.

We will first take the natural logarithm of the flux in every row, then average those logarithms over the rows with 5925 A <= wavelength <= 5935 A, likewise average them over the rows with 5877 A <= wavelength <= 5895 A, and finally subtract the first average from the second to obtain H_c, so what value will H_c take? -0.15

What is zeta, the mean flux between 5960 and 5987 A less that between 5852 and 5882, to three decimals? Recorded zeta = -0.012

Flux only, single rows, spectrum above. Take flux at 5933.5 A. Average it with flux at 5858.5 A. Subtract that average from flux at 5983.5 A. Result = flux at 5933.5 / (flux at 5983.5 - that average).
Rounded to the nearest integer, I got -85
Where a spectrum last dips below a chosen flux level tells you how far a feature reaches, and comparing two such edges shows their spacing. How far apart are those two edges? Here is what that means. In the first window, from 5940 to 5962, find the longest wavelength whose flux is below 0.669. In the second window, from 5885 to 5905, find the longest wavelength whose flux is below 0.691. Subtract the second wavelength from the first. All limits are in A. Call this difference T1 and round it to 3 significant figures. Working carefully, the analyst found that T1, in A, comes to 55.0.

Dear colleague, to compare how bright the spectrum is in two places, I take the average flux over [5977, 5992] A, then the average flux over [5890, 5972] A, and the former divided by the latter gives 1.02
